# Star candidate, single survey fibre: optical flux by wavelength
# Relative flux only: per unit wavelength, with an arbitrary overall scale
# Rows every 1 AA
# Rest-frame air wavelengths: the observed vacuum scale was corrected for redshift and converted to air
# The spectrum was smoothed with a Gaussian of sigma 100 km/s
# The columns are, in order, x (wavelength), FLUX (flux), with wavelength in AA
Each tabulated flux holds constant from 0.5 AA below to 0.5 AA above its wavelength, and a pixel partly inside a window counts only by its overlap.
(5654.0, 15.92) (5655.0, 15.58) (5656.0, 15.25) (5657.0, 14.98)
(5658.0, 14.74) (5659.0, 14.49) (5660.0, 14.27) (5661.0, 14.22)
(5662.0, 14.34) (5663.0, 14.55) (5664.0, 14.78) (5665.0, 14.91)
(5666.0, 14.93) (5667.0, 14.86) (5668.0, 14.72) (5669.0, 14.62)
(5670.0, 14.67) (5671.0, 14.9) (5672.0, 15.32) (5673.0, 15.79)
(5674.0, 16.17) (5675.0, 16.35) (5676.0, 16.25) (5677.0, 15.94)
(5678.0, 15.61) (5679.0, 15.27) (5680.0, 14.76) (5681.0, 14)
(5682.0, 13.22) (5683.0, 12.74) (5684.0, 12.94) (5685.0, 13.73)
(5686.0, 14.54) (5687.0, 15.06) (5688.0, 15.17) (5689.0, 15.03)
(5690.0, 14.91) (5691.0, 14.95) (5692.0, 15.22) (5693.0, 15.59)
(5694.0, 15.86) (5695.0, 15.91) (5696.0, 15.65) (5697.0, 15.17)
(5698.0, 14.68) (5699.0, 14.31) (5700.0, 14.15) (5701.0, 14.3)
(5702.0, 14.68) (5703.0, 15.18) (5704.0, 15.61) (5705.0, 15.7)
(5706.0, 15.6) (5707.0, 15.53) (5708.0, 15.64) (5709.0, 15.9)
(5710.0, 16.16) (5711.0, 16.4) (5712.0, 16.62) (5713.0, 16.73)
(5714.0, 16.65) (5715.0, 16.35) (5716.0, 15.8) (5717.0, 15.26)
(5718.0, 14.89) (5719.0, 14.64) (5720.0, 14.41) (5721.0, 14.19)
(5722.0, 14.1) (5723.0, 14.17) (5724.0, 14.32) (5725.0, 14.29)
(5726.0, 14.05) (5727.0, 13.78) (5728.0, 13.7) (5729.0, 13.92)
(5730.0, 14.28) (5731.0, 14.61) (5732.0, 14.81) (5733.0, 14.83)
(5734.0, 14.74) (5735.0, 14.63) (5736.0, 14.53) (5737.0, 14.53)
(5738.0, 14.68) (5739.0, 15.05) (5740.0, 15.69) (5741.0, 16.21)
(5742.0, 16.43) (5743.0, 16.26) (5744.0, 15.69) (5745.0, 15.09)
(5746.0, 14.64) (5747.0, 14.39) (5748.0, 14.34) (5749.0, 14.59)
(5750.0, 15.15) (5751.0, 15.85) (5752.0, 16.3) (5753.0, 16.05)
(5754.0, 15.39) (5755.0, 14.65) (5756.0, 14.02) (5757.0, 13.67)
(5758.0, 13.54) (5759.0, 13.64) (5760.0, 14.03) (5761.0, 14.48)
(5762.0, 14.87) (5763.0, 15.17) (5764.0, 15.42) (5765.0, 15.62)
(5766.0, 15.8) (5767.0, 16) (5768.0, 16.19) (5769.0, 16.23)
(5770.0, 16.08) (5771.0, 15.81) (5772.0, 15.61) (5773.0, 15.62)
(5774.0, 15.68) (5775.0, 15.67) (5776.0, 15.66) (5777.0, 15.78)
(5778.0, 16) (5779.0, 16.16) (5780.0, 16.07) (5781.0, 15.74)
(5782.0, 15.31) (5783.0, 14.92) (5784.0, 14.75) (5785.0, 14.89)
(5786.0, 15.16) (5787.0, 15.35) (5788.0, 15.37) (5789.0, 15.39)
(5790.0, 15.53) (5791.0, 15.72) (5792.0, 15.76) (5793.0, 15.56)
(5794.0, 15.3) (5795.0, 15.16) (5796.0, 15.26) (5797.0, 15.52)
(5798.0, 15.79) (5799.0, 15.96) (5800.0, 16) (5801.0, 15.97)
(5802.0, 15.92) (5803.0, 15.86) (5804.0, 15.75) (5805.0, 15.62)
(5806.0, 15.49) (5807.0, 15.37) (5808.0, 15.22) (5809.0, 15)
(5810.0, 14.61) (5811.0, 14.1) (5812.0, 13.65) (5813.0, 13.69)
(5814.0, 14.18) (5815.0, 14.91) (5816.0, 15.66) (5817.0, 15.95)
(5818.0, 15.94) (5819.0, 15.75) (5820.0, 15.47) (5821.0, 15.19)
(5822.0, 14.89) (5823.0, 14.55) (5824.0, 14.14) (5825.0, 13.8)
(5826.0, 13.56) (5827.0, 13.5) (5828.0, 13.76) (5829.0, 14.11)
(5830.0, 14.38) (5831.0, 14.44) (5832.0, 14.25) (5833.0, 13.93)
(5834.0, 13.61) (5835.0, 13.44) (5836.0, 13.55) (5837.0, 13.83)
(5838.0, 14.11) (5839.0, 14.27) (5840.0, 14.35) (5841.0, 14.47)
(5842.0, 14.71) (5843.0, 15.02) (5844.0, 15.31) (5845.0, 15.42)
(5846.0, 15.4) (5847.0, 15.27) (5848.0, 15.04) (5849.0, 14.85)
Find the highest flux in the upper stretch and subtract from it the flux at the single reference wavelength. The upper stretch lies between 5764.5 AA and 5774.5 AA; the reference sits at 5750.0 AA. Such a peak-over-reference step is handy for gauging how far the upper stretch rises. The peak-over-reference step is 1.1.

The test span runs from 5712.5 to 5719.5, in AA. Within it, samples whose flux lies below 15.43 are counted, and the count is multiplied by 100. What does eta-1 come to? 300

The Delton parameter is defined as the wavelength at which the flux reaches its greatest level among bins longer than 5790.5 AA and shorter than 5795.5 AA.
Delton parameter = 5792.0 AA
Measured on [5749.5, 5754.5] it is 5752.0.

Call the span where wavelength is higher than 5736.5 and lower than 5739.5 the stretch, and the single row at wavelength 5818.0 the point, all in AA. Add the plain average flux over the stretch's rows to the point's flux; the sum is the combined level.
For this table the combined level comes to 30.7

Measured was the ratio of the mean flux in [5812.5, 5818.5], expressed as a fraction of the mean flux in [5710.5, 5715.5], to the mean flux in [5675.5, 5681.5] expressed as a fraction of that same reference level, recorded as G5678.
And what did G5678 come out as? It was 0.98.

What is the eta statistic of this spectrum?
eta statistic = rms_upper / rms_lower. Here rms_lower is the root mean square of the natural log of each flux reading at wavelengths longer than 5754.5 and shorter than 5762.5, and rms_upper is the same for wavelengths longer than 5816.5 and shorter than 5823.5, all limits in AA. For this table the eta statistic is 1.03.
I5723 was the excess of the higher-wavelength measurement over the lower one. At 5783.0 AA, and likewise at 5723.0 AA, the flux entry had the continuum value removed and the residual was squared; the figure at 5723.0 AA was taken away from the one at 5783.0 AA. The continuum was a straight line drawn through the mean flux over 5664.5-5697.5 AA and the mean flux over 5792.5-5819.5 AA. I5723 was -0.8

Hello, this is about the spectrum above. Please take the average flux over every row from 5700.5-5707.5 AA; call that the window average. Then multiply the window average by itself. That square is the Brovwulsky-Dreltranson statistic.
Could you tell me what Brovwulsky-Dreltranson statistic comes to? 232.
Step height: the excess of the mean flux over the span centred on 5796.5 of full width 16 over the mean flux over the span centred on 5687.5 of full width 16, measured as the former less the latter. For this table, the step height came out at 1.1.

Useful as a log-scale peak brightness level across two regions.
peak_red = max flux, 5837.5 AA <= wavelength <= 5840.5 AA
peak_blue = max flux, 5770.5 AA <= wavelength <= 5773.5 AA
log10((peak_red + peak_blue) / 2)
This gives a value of 1.18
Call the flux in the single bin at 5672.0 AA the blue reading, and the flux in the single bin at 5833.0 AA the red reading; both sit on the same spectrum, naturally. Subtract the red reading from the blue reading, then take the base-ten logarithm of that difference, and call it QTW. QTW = 0.14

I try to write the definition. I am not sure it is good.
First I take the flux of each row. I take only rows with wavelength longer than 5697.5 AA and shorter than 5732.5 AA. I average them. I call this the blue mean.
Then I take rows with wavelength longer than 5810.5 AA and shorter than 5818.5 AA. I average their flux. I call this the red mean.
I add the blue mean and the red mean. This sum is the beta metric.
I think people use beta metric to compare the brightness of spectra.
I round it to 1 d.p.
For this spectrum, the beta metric 29.8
